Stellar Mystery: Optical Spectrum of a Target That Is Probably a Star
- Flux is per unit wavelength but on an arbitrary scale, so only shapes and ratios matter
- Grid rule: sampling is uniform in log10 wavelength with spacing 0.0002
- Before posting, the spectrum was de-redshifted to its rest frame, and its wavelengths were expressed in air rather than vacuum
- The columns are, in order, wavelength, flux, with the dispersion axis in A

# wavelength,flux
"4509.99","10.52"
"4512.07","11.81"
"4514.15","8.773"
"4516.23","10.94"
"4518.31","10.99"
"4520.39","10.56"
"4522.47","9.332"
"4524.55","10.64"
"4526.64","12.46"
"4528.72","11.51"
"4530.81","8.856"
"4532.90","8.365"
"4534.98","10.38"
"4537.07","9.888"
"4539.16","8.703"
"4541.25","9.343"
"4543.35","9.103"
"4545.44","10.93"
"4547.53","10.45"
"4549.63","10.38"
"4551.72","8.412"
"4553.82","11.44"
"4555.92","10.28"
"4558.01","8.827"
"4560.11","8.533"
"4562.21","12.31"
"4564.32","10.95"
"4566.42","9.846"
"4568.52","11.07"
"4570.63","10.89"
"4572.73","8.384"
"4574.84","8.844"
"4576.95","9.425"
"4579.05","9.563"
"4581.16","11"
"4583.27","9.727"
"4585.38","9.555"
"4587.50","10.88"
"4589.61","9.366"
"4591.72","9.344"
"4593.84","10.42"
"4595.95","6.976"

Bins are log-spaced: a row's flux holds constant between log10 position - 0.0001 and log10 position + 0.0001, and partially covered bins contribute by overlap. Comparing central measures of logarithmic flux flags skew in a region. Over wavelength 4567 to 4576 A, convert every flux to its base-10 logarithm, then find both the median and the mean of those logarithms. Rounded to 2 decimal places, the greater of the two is 0.99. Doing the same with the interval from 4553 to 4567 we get 1.01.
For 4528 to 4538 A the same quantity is 1.00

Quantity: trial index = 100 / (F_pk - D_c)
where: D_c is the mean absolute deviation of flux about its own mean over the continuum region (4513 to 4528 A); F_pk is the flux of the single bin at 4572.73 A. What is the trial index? 13.3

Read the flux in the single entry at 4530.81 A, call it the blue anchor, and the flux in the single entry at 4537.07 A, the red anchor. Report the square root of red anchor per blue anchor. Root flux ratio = 1.06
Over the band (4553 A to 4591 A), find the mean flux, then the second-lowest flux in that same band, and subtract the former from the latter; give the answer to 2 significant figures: -1.5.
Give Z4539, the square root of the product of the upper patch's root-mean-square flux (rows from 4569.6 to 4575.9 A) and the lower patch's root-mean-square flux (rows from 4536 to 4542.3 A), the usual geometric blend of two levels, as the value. 9.4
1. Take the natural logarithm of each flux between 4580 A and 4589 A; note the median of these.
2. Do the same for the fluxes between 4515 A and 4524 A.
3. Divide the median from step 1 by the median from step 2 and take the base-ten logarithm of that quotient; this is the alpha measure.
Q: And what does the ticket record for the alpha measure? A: -0.008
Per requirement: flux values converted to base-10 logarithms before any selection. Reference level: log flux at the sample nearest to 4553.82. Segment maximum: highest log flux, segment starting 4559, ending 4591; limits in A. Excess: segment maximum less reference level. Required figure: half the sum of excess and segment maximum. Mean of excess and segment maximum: 0.56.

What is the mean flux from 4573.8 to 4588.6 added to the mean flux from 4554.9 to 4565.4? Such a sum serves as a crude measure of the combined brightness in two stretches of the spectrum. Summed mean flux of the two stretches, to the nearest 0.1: 20.0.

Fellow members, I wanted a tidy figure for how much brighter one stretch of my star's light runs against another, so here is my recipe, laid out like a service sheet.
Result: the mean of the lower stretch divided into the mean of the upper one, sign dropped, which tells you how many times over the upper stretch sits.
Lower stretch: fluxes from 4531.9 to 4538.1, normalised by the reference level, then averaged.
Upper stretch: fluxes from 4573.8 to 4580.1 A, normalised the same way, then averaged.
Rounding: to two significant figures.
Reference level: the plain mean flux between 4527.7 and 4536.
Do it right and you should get 0.97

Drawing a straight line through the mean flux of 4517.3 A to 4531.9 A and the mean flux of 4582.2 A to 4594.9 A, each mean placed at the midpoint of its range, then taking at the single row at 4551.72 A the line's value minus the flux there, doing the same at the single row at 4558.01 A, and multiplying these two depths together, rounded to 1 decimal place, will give 2.7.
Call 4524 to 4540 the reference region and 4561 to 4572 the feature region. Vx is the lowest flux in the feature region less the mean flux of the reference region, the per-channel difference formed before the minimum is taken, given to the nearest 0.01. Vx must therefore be -0.25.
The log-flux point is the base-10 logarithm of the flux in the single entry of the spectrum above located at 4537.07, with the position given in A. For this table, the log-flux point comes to 0.995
